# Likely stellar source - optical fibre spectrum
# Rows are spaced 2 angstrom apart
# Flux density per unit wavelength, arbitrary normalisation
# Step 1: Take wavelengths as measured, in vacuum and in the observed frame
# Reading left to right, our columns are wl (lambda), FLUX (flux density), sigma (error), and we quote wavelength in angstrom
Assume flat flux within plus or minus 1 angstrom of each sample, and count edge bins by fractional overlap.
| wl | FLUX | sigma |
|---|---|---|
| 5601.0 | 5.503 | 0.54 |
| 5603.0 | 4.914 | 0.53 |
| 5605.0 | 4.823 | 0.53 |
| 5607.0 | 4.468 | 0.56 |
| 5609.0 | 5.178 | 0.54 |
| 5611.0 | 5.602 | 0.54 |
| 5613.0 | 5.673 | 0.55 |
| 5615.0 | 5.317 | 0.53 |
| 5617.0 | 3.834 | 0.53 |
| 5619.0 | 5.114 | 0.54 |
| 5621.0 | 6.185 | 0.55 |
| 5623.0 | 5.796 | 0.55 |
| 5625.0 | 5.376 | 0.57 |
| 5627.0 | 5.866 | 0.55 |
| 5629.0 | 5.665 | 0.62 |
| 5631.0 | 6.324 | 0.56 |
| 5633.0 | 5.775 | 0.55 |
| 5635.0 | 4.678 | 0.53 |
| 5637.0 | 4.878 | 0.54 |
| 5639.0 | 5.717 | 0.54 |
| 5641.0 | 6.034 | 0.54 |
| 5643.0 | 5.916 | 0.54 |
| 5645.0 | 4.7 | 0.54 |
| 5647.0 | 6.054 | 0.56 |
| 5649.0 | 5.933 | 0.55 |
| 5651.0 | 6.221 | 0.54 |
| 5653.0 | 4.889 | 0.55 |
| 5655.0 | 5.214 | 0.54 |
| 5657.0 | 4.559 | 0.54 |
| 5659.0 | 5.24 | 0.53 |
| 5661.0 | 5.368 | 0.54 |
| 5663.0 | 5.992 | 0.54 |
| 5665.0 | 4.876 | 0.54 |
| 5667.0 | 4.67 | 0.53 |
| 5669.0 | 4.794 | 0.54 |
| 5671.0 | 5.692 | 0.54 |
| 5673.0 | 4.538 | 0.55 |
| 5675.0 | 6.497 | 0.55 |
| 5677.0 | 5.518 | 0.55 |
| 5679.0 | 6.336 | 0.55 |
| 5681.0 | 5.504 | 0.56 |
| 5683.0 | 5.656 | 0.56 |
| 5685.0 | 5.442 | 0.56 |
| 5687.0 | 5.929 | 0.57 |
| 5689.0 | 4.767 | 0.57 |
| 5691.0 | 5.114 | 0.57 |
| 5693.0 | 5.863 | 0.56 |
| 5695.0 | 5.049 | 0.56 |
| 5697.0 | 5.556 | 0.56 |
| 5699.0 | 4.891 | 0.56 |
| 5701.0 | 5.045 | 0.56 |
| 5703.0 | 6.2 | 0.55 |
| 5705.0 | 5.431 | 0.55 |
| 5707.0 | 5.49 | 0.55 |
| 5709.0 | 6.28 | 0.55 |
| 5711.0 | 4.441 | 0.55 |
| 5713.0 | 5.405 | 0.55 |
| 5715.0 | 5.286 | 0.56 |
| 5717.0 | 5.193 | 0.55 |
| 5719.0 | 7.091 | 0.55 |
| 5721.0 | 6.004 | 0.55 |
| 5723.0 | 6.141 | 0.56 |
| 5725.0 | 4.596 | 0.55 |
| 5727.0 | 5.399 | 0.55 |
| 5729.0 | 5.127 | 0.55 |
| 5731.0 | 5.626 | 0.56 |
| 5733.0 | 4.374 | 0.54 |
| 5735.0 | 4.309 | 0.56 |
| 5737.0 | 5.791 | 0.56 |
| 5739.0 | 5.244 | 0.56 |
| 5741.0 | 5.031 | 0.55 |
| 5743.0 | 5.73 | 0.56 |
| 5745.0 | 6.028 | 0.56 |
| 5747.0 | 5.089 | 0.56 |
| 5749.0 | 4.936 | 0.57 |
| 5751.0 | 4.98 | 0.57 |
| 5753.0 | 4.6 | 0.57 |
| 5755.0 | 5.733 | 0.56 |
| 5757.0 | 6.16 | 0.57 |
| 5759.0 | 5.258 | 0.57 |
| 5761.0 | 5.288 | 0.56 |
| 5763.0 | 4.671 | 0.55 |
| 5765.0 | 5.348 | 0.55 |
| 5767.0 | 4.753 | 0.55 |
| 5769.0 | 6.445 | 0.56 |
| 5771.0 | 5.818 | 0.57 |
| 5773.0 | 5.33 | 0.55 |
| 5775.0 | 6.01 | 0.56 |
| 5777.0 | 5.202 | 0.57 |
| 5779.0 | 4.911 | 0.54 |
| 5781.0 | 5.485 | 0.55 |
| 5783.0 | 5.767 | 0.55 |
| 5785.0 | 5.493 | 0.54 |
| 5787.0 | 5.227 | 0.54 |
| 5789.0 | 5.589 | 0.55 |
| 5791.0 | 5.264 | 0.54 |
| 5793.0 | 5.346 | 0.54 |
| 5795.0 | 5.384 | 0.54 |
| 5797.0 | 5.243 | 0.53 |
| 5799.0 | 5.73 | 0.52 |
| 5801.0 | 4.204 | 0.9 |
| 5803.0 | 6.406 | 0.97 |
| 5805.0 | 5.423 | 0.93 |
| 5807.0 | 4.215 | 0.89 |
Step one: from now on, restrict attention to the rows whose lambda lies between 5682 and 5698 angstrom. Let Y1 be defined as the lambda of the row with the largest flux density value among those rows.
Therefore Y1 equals 5687.0 angstrom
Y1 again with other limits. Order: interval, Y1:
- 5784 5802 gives 5799.0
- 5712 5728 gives 5719.0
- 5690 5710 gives 5709.0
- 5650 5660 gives 5651.0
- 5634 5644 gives 5641.0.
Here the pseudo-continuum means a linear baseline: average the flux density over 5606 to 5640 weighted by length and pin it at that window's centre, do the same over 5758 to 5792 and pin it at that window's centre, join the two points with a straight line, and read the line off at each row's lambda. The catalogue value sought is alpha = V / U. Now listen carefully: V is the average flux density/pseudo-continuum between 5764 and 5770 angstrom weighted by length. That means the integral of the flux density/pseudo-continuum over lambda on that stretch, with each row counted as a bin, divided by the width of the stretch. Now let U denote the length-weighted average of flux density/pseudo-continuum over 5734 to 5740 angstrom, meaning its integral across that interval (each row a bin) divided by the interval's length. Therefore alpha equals 1.08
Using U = 0.95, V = 1.021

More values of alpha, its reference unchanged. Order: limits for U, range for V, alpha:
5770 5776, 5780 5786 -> 0.98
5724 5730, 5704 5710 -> 1.14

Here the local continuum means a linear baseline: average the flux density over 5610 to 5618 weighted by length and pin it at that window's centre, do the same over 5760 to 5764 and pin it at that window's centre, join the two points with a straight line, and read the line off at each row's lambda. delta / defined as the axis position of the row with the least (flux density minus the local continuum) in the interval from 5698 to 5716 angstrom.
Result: 5711.0 angstrom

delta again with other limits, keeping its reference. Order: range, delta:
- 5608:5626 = 5617.0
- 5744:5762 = 5753.0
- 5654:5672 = 5657.0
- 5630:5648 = 5635.0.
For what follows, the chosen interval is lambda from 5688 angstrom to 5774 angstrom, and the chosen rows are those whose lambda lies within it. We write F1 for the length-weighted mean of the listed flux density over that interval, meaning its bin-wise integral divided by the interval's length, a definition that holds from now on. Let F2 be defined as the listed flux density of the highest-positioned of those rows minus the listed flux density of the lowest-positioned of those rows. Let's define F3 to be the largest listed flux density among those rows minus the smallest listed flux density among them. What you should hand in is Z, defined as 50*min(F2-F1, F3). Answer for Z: -240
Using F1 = 5.37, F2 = 0.56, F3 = 2.78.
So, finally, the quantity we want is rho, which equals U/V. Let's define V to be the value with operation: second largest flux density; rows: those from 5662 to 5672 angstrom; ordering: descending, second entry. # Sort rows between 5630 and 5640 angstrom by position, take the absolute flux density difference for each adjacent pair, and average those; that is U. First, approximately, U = 0.67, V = 5.692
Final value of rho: 0.12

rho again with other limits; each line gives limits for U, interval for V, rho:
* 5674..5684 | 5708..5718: 0.13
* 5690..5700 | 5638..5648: 0.11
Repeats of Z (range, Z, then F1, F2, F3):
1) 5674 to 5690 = -372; 5.71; -1.73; 1.73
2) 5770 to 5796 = -294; 5.45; -0.43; 1.10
